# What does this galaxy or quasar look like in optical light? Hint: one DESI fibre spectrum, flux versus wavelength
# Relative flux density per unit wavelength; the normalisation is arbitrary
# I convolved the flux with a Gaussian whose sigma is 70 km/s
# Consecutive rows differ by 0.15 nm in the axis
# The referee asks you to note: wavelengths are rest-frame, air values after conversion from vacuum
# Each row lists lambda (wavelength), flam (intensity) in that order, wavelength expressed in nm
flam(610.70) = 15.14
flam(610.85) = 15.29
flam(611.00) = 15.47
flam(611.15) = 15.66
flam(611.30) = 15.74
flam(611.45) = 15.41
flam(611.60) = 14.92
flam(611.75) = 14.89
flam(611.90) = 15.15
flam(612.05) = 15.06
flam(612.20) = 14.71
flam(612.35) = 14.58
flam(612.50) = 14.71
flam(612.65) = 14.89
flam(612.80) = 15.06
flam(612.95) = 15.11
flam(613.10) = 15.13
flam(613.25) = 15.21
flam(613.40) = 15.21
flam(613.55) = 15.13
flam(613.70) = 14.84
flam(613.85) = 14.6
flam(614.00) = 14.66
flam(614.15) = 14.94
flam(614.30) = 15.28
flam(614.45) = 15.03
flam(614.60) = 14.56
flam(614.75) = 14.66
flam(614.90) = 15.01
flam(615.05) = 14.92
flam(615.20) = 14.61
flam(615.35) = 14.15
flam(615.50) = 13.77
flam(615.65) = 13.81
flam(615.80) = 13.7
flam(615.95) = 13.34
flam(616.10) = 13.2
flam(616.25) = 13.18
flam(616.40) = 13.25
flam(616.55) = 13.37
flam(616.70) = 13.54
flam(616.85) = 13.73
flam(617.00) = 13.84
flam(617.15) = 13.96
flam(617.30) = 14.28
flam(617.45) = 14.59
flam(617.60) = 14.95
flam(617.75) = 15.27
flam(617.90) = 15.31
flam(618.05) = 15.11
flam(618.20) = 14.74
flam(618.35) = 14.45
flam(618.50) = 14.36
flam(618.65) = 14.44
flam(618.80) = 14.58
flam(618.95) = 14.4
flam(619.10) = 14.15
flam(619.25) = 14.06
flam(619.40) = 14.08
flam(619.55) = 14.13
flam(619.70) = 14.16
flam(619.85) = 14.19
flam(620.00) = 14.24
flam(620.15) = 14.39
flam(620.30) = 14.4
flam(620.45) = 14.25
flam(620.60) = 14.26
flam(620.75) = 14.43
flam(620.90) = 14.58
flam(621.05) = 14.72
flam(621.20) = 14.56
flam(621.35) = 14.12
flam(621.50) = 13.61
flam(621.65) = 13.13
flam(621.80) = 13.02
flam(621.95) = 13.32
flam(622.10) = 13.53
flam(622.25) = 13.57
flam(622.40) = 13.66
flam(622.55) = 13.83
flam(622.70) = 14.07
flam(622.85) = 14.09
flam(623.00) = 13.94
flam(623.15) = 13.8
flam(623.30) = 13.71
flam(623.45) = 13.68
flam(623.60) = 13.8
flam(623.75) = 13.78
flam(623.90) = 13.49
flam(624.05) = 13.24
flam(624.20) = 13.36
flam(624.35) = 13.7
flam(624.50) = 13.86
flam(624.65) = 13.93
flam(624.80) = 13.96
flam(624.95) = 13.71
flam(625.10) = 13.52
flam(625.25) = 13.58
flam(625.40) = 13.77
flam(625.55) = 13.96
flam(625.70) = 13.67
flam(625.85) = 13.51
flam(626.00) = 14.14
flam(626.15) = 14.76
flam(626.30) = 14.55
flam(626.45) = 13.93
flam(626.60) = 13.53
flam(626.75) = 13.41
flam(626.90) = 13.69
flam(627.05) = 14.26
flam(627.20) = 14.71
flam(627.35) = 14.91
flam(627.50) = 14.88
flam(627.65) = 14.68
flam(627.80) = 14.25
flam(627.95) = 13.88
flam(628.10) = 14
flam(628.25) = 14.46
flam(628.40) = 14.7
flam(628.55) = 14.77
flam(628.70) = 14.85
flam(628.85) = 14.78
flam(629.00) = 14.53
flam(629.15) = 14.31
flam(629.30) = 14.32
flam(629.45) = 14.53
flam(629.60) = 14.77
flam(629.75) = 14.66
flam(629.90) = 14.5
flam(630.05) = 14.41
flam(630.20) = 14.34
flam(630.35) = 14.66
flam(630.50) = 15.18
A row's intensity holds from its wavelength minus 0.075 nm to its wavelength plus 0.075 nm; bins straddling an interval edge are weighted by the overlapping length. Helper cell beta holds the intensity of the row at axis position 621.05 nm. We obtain 14.72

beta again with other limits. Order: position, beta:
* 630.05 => 14.41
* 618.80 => 14.58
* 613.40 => 15.21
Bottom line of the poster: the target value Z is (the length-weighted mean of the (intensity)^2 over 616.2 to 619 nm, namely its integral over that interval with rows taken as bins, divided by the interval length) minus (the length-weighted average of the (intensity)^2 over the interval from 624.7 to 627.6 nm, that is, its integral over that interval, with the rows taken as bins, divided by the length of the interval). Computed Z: 8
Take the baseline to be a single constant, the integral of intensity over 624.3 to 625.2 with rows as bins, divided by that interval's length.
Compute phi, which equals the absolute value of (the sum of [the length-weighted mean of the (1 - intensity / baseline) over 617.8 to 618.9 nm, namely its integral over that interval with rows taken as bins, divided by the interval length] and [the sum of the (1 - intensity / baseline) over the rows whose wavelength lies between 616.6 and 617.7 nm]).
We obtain 0.25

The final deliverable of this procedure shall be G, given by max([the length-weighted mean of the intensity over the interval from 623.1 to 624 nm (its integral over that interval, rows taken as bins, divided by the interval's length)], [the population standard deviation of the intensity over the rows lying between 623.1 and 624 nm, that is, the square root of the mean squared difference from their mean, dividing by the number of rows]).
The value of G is 13.7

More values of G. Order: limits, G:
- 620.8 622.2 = 13.8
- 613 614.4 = 15.0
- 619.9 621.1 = 14.4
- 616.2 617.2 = 13.6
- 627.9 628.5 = 14.3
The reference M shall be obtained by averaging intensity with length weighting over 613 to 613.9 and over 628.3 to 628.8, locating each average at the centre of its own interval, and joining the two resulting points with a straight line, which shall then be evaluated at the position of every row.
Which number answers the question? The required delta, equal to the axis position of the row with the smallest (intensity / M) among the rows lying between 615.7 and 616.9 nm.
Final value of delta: 616.25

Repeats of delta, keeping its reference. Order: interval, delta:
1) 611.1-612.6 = 612.35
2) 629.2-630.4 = 629.30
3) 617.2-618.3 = 617.30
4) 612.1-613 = 612.35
